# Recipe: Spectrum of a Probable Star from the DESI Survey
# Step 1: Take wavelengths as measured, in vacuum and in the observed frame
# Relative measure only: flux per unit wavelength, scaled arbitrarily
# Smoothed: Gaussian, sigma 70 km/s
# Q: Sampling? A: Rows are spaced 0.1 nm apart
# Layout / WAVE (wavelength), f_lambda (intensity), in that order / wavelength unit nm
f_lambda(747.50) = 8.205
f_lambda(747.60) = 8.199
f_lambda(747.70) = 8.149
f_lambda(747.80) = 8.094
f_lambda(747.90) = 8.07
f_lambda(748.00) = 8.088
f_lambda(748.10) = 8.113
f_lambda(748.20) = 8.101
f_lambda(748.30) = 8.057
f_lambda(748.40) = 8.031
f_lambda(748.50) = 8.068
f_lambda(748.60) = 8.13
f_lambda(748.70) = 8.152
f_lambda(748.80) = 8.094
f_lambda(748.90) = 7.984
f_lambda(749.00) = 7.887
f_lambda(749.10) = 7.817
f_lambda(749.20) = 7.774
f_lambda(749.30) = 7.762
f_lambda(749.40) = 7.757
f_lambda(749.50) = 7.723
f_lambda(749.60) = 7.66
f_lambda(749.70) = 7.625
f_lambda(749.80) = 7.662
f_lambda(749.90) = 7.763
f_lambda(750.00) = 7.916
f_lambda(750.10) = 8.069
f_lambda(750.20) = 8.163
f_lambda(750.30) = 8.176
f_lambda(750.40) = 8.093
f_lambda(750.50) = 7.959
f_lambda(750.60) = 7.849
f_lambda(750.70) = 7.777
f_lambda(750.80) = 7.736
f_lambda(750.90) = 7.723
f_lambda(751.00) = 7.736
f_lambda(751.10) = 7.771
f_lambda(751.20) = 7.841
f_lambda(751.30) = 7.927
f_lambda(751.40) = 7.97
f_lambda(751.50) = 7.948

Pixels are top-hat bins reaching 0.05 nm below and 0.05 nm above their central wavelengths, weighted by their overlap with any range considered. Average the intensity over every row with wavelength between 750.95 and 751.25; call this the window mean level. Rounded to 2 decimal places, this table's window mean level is 7.78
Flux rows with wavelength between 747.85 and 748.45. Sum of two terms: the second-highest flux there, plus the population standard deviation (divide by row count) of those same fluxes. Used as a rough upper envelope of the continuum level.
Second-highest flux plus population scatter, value 8.13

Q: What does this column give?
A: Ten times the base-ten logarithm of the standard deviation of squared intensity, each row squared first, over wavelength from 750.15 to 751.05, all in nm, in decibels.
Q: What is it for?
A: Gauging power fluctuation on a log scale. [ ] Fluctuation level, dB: 5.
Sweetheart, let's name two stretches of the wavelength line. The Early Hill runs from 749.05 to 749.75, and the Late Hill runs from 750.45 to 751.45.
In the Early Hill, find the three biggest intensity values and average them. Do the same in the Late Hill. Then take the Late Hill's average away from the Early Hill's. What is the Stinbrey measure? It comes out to -0.17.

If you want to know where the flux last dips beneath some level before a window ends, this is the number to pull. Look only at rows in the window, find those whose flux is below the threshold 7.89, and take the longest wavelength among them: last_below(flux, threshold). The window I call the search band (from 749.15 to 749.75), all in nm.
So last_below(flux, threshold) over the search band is 749.70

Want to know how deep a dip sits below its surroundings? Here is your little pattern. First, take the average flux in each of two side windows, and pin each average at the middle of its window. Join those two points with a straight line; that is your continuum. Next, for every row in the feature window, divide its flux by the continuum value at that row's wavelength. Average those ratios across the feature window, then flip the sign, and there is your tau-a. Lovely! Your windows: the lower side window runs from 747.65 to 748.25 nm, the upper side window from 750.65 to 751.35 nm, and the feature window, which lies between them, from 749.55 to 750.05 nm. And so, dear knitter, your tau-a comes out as -0.98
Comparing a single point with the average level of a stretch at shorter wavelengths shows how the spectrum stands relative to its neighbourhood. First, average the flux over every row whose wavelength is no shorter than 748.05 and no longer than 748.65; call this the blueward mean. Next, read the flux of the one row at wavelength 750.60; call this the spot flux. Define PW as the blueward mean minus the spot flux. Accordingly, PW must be 0.23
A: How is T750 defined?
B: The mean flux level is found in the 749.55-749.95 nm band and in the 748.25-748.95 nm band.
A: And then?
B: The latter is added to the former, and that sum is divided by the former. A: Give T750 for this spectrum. 2.05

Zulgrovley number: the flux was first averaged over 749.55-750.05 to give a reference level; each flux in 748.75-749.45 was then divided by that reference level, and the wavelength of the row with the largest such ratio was 748.80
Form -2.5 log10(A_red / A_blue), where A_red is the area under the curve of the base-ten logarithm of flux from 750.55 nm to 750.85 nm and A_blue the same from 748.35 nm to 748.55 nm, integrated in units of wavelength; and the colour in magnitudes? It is -0.4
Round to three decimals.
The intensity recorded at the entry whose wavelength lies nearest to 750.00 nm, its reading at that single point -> 7.916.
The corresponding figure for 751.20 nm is 7.841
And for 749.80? 7.662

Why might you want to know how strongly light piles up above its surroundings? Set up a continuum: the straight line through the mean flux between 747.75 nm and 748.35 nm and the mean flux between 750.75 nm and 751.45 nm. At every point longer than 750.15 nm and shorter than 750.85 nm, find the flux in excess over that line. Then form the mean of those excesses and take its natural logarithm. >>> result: -2.3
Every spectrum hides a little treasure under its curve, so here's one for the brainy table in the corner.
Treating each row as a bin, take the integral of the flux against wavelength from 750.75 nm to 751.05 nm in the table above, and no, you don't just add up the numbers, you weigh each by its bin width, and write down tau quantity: 2.3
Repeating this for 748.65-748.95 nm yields 2.4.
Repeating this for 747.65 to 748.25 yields 4.9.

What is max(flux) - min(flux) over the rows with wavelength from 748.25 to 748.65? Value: 0.10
